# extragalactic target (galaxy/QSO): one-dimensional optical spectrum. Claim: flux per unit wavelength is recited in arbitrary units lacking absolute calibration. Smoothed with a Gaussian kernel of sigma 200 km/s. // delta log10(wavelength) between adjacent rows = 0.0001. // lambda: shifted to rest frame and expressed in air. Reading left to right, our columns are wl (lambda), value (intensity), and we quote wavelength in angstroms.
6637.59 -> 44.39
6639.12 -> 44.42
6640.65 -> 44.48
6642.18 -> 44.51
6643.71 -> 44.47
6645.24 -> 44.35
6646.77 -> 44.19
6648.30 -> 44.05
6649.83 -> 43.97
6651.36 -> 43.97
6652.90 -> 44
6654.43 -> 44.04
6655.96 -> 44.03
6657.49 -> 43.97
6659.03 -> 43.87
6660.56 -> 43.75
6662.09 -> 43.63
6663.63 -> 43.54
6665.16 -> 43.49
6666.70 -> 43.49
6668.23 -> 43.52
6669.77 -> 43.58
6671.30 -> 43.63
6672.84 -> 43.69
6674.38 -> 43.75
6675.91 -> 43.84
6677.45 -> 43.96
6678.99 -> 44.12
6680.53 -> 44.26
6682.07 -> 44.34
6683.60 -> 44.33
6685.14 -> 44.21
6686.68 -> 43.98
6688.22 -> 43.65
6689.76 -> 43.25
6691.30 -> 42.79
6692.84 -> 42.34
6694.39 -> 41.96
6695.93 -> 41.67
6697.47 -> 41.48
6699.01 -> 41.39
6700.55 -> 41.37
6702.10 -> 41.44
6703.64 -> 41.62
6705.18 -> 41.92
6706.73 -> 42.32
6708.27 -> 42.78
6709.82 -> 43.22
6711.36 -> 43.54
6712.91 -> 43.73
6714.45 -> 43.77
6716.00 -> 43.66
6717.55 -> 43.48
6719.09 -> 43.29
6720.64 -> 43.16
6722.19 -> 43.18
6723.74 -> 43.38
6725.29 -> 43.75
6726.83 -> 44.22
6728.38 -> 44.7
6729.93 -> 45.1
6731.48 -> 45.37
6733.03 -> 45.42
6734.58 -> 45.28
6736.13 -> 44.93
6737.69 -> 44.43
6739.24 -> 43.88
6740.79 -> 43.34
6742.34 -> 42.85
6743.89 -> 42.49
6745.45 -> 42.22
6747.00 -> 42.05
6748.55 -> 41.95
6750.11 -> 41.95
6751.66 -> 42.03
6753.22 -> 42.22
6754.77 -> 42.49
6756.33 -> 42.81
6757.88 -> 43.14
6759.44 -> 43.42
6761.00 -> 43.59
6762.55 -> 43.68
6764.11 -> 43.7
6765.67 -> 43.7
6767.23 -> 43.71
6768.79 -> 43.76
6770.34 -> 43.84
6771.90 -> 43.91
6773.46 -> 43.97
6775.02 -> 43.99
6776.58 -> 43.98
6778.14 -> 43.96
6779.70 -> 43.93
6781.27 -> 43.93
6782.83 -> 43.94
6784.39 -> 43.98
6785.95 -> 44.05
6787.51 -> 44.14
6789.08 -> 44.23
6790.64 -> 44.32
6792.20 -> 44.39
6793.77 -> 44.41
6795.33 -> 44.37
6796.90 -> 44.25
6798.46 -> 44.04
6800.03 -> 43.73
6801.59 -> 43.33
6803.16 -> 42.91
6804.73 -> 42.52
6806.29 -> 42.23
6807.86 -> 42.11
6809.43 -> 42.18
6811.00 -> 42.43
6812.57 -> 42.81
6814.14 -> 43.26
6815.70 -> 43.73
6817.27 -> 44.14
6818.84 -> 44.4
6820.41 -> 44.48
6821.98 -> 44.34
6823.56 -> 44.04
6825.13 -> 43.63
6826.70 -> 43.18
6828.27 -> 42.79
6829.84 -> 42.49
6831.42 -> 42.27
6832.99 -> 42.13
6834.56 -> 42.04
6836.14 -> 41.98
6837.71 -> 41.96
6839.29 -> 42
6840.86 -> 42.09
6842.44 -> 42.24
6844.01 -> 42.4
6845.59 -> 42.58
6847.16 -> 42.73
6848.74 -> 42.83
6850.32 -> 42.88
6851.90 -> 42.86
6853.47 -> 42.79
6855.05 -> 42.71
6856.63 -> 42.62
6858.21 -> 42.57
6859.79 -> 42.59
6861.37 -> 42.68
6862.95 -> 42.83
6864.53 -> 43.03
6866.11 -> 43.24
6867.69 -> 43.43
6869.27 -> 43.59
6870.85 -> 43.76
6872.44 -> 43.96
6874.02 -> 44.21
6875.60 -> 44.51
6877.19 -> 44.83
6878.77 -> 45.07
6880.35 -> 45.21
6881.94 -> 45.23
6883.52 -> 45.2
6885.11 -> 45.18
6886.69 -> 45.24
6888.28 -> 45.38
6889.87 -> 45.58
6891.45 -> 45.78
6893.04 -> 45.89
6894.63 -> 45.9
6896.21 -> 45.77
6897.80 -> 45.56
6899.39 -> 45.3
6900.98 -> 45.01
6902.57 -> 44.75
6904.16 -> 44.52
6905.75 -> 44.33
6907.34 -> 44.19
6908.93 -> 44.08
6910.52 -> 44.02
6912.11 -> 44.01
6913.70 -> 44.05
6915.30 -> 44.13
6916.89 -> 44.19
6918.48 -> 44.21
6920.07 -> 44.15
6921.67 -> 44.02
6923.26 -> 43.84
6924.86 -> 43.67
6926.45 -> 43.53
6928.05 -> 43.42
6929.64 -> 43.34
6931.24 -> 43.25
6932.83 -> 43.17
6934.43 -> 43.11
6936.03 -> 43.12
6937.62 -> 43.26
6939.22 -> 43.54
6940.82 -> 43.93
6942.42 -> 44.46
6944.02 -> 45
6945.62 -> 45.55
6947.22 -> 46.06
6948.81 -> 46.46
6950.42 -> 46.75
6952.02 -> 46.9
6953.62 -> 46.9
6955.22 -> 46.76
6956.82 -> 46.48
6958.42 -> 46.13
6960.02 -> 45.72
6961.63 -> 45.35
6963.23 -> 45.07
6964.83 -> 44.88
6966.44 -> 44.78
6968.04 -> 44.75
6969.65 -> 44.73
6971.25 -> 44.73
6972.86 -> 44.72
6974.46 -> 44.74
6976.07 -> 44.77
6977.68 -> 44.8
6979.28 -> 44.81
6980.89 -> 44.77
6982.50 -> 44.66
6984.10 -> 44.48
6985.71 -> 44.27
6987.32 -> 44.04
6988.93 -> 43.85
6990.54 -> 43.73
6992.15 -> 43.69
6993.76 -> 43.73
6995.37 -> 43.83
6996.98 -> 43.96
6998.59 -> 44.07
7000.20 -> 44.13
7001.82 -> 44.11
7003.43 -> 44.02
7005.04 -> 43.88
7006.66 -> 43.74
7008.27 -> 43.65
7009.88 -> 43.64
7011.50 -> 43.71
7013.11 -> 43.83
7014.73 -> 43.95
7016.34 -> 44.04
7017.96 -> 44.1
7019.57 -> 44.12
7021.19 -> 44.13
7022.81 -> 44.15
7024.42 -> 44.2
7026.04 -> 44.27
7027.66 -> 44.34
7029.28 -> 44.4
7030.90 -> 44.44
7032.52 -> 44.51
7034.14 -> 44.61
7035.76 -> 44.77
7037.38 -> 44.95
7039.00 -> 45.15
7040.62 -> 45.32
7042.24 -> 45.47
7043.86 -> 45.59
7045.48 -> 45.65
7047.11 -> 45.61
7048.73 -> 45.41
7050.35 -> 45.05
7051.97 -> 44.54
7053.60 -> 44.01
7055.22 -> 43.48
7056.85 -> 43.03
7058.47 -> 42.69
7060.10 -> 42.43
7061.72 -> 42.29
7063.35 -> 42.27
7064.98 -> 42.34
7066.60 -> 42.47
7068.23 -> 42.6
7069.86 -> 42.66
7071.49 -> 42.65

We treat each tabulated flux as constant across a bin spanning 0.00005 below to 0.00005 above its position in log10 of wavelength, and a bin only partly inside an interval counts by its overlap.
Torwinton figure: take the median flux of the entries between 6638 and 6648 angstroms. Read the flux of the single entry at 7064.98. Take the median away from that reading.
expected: -2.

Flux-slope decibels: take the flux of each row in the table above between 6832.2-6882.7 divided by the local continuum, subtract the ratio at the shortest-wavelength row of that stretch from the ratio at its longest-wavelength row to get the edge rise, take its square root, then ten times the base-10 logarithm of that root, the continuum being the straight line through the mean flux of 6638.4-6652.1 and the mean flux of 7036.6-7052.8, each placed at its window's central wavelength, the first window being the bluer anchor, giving -5.9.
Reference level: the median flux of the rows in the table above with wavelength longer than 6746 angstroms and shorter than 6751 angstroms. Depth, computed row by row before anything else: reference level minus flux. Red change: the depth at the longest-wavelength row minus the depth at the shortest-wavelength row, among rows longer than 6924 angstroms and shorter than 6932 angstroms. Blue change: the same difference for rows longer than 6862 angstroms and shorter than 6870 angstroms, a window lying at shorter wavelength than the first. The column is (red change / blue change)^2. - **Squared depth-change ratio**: 0.31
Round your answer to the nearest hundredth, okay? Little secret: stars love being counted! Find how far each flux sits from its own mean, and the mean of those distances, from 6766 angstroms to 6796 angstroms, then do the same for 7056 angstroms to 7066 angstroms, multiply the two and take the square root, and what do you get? 0.20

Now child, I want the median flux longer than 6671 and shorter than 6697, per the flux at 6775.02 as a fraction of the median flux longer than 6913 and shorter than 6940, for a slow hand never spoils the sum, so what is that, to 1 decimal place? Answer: 43.3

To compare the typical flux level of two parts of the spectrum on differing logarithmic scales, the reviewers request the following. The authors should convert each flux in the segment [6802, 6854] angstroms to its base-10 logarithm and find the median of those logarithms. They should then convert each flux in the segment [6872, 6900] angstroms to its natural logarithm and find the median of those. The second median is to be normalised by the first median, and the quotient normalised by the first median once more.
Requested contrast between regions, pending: 1.43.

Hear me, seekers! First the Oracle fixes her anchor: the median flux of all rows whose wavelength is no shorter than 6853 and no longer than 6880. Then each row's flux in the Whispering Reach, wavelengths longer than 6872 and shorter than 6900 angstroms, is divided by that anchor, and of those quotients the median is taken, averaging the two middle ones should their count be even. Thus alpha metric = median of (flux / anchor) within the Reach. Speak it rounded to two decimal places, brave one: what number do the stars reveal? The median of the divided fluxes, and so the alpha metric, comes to 1.05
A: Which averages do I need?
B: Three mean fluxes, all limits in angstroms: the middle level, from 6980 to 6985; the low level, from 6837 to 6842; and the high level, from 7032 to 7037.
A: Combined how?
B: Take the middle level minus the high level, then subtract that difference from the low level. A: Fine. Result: 42.0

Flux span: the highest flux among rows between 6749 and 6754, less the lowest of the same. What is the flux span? 0.3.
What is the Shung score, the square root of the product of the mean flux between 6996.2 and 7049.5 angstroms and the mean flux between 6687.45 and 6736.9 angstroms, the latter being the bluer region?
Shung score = 43.8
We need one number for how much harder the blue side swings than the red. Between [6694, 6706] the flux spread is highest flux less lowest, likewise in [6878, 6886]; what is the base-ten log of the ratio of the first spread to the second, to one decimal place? 0.6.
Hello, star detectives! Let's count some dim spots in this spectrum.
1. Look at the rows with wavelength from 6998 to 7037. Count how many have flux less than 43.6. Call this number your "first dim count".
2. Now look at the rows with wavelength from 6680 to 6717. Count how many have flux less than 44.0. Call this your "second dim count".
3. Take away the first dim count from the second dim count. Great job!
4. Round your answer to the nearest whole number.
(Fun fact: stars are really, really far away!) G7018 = 20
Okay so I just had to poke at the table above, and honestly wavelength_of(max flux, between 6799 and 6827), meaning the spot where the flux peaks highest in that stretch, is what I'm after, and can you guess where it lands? 6820.41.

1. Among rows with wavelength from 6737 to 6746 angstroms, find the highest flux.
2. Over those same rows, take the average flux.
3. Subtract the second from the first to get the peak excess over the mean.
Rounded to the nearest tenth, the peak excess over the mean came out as 1.2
